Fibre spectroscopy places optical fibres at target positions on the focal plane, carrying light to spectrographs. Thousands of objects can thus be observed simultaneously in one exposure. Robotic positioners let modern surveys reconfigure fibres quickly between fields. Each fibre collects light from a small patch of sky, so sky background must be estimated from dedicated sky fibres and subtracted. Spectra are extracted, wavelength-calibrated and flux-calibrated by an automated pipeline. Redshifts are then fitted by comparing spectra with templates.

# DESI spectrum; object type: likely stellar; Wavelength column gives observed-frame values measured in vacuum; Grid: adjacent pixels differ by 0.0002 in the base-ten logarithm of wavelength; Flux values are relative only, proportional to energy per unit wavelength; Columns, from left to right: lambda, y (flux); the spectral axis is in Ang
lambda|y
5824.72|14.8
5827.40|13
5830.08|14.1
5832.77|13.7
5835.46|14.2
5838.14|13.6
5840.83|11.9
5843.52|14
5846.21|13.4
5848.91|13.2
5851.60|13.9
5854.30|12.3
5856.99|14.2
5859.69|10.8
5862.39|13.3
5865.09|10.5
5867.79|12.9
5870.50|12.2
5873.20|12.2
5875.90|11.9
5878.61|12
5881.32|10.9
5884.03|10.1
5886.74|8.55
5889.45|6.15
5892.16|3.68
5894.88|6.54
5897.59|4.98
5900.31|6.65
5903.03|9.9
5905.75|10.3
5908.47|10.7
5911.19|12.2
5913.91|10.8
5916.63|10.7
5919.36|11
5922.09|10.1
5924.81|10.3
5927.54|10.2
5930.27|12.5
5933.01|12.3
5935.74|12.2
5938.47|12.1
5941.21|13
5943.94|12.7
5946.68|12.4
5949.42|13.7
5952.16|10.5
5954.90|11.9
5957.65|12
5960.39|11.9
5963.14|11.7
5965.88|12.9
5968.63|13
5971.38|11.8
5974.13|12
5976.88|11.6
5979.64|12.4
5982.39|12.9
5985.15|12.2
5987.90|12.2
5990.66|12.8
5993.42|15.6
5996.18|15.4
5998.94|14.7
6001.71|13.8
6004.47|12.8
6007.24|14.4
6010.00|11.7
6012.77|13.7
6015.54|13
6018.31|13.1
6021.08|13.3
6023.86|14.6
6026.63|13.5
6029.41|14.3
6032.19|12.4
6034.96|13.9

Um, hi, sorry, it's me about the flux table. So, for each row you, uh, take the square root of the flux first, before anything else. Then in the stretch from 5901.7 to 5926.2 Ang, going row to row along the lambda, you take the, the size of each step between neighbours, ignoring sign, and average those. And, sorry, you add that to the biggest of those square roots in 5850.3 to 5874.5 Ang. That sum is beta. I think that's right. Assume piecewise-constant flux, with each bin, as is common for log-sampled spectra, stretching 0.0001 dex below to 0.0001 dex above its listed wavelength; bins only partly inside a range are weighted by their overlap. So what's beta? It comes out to 3.87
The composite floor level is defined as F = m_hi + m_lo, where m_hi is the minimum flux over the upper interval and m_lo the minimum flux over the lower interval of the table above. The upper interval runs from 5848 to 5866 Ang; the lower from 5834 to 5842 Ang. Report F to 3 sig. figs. 22.4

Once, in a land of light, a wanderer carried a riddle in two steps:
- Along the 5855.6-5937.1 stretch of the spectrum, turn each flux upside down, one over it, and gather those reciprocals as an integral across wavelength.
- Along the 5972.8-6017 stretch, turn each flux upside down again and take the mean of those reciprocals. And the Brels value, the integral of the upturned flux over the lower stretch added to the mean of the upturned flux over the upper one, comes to 8.7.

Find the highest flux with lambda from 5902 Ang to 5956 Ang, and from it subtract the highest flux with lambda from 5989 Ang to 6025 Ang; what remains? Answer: -2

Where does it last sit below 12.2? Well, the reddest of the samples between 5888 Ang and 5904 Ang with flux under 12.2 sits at 5903.03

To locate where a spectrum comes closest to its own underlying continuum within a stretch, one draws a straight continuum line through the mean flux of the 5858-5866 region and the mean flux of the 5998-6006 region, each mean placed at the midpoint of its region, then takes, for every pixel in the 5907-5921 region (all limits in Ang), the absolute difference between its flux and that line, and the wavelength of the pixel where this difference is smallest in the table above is 5911.19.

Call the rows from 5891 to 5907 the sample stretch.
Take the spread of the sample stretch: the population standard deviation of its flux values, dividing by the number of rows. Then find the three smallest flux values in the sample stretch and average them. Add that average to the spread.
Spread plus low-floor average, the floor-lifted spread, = 7.5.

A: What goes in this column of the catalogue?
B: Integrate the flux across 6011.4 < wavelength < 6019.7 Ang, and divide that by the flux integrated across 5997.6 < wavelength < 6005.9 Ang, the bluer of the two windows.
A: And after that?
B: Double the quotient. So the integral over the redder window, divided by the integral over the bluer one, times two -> 1.9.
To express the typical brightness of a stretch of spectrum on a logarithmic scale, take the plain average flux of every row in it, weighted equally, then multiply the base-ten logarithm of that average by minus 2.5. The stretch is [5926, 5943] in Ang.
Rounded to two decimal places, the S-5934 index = -2.70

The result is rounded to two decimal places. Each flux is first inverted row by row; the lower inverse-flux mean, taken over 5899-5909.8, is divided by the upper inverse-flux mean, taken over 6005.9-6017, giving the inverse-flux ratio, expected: 1.45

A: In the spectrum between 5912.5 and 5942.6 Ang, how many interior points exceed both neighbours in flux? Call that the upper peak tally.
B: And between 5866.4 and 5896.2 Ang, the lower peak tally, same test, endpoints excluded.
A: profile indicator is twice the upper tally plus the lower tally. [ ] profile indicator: 7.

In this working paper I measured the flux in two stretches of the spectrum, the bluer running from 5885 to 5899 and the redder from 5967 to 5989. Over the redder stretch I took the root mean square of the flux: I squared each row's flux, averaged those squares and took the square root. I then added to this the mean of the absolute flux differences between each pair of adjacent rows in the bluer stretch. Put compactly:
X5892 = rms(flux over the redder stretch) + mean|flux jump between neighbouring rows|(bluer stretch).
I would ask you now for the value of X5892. 14.6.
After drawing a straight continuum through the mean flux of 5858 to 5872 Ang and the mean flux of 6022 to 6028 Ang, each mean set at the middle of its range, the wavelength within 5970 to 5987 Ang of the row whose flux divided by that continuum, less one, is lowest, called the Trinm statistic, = 5976.88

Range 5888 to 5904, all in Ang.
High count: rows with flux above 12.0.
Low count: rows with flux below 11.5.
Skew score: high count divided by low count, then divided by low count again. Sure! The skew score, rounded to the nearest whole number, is 0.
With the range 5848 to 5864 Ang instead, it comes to 5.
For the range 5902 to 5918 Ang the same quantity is 0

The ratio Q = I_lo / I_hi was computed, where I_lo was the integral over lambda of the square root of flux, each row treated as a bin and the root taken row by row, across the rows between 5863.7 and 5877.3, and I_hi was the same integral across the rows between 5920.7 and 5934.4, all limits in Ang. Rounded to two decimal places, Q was 1.03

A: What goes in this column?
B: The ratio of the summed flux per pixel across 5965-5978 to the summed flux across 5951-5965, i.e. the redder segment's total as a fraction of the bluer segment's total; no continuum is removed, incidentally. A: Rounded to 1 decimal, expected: 1.1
